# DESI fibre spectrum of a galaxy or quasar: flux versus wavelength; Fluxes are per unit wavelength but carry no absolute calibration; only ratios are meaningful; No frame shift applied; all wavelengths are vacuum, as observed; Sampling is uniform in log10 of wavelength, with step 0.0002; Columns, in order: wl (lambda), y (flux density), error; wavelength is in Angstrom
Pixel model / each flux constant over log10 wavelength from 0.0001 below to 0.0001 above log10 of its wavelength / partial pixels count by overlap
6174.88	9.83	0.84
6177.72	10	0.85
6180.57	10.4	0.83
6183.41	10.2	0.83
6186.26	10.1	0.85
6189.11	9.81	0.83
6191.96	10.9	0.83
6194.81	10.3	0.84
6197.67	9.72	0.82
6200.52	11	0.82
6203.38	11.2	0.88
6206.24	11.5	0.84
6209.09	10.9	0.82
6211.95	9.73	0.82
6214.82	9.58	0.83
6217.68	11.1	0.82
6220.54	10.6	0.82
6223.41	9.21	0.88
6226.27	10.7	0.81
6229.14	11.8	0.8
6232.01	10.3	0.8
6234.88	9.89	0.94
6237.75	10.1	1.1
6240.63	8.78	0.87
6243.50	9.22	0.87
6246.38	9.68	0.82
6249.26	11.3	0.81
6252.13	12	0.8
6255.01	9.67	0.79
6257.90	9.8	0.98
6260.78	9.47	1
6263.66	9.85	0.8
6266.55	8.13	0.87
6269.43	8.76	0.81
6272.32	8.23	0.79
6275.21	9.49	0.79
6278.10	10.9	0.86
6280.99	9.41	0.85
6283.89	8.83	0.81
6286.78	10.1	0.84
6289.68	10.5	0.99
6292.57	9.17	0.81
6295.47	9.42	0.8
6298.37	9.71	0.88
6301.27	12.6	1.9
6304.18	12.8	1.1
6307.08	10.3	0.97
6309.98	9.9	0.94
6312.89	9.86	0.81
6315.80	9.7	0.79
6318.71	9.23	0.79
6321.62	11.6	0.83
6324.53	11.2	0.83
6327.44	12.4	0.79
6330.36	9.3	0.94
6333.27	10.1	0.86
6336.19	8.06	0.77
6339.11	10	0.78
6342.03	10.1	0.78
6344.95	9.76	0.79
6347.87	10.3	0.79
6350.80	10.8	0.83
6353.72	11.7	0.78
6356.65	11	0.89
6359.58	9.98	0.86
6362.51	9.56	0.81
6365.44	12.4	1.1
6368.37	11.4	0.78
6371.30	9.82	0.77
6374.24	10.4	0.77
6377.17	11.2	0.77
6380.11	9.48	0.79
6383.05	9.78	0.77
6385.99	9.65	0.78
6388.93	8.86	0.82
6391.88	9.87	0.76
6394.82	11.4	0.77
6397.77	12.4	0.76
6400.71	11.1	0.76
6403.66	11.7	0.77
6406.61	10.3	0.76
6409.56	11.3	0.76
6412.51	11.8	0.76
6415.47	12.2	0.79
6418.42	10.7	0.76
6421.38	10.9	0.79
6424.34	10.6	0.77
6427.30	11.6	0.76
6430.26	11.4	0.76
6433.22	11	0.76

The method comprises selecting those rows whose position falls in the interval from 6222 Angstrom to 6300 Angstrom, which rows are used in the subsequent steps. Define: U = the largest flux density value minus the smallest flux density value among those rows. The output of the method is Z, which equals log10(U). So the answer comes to 0.59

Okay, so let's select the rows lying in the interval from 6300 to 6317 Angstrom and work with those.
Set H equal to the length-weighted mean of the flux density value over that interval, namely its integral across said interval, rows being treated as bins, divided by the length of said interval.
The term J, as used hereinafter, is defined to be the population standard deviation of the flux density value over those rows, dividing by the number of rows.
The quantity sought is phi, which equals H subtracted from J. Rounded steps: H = 10.9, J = 1.31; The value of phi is -9.5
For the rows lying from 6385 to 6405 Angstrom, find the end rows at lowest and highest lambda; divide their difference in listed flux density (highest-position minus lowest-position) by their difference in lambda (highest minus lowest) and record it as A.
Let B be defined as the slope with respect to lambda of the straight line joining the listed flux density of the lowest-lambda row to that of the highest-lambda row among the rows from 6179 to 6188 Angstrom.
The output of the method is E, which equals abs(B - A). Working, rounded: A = 0.12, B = -0.05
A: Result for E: 0.169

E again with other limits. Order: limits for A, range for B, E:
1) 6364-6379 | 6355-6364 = 0.143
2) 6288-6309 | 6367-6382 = 0.152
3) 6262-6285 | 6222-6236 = 0.110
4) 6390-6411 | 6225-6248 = 0.132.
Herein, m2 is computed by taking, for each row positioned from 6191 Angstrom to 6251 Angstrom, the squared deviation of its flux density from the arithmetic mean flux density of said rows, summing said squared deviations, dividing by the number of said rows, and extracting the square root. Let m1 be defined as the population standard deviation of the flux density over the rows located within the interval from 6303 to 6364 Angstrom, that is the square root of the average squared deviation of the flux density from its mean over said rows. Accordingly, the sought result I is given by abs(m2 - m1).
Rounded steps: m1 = 1.09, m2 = 0.82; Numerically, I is 0.27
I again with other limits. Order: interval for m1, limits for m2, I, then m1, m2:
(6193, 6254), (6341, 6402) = 0.07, 0.88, 0.96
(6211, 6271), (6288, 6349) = 0.21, 0.97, 1.18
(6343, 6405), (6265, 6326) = 0.25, 0.98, 1.23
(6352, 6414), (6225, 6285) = 0.03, 1.00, 1.03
